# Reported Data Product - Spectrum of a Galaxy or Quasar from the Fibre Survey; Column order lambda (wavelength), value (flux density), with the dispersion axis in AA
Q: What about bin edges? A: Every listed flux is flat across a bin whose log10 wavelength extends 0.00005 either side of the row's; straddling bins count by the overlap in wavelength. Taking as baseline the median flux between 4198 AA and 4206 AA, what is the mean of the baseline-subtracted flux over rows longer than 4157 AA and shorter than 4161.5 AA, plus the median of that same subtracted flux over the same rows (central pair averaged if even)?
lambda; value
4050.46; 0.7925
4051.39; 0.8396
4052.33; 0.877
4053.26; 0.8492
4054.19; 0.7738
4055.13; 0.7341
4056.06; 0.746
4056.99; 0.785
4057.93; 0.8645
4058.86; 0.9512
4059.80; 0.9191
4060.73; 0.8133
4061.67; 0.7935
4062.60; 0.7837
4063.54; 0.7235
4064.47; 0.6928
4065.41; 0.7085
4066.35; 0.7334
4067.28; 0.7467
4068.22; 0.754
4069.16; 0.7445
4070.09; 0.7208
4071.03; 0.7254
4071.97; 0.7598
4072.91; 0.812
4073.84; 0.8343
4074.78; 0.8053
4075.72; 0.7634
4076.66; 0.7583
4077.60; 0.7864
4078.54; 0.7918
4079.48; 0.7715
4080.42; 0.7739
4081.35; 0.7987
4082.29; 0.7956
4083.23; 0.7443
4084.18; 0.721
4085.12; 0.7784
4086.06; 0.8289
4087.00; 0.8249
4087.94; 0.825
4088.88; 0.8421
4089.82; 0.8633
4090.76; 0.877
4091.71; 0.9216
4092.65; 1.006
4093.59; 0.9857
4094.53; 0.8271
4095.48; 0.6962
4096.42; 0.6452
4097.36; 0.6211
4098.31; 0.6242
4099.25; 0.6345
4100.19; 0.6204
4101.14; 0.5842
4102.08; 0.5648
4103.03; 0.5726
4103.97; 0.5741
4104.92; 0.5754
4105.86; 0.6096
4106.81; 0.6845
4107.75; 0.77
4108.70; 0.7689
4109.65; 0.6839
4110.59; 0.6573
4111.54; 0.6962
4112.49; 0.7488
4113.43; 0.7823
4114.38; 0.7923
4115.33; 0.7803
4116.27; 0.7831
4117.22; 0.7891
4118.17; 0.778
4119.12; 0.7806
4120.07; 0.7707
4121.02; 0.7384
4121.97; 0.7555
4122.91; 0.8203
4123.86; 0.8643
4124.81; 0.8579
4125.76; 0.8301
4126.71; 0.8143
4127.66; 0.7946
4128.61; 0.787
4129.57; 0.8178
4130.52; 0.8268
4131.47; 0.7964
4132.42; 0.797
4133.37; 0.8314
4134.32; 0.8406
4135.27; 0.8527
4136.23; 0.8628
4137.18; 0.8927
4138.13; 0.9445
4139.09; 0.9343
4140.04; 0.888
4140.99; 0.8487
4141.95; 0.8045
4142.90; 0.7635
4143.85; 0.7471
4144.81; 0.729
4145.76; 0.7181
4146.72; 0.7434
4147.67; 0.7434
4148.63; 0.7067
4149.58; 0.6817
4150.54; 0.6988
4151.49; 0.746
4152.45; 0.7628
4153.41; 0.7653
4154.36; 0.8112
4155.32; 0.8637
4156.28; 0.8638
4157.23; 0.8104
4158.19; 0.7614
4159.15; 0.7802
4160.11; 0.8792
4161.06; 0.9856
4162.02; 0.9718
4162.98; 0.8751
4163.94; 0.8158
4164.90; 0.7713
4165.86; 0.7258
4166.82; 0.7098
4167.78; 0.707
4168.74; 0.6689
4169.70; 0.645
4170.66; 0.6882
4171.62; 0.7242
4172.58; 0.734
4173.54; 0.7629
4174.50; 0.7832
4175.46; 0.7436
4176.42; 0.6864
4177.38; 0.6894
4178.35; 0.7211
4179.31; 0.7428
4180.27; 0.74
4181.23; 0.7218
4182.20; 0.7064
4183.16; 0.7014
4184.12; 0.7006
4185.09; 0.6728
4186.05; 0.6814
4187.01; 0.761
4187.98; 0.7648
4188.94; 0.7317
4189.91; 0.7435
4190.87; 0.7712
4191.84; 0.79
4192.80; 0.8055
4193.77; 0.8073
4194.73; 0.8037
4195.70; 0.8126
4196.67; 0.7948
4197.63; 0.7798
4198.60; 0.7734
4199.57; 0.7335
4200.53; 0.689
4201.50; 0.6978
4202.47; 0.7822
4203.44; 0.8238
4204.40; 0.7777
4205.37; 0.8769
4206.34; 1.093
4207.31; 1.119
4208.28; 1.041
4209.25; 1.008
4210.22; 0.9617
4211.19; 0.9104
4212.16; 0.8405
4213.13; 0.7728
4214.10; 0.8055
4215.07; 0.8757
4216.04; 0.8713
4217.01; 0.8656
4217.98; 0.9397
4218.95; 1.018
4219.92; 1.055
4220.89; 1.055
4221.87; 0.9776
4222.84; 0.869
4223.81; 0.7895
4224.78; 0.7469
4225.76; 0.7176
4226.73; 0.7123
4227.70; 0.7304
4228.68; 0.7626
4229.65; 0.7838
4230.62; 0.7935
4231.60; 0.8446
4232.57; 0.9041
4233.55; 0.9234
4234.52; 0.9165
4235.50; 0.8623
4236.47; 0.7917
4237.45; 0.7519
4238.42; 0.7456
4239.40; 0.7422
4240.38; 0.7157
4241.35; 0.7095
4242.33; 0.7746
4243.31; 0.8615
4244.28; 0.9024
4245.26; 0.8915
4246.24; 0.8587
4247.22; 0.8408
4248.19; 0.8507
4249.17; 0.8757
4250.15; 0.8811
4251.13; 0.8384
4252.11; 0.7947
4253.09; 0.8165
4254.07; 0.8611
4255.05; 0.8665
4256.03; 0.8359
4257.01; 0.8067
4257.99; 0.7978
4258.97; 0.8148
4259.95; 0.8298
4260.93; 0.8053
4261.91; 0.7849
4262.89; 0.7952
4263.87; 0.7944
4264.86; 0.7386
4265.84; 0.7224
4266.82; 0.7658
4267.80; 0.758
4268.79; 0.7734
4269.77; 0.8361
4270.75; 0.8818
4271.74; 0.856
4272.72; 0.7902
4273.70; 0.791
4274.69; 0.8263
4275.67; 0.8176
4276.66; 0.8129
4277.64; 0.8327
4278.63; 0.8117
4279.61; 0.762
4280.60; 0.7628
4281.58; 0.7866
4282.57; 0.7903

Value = 0.10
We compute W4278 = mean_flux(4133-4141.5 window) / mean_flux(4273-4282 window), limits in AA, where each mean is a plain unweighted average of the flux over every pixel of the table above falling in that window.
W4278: 1.10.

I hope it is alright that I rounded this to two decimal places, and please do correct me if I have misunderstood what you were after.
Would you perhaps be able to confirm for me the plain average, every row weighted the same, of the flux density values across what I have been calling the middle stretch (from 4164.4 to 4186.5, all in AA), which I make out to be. 0.71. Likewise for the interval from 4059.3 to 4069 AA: 0.77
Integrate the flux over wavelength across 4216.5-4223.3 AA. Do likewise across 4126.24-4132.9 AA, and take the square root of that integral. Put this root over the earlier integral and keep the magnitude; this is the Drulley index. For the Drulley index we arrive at 0.35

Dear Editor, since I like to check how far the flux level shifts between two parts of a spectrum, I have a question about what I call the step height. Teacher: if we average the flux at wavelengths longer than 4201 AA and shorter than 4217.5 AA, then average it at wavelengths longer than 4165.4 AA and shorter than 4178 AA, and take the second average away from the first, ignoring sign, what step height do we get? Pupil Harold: 0.18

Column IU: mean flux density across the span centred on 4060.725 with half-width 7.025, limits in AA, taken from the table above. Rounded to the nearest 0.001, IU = 0.785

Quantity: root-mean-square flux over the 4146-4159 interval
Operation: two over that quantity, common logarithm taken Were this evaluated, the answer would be 0.42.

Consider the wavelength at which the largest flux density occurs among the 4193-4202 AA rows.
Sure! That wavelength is 4195.70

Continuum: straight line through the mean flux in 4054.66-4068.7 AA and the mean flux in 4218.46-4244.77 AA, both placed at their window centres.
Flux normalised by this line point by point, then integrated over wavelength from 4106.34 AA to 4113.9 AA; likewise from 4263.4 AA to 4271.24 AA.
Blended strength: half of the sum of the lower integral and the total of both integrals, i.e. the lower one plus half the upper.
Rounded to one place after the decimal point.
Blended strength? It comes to 10.5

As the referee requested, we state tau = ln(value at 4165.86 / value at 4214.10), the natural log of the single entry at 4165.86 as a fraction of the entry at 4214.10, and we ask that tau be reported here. -0.10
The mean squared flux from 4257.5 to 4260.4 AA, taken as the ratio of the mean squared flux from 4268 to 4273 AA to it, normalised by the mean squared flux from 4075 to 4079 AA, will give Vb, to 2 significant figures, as 1.7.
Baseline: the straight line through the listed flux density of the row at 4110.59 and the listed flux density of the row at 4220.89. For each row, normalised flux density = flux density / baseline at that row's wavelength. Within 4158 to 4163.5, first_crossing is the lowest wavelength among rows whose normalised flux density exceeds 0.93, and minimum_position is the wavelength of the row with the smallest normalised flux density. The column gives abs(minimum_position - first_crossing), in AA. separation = 1.0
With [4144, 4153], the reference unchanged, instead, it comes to 4.8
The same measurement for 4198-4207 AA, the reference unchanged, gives 5.8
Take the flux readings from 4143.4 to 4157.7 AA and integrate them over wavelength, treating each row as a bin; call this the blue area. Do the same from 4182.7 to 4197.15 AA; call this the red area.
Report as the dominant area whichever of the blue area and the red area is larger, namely 10.9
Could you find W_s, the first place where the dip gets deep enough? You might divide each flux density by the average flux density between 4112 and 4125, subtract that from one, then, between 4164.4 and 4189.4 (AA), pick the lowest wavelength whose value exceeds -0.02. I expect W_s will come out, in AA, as 4164.90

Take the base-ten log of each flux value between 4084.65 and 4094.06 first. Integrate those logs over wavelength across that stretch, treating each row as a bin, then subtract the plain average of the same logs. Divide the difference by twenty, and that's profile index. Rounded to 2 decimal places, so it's -0.02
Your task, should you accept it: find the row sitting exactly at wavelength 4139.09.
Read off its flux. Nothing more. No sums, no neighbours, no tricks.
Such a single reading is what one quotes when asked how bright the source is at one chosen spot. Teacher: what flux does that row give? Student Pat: 0.9343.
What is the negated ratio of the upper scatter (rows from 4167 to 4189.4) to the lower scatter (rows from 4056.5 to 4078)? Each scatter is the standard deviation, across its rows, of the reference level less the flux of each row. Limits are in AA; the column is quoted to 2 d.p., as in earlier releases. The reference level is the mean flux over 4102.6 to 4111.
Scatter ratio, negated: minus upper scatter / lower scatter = -0.55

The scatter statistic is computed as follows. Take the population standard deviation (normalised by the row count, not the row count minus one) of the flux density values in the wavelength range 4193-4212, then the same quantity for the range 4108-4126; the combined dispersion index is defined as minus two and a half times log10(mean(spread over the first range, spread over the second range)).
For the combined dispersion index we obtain 2.6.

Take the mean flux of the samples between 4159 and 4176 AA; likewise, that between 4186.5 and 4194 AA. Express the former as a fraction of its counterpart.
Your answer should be 1.01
